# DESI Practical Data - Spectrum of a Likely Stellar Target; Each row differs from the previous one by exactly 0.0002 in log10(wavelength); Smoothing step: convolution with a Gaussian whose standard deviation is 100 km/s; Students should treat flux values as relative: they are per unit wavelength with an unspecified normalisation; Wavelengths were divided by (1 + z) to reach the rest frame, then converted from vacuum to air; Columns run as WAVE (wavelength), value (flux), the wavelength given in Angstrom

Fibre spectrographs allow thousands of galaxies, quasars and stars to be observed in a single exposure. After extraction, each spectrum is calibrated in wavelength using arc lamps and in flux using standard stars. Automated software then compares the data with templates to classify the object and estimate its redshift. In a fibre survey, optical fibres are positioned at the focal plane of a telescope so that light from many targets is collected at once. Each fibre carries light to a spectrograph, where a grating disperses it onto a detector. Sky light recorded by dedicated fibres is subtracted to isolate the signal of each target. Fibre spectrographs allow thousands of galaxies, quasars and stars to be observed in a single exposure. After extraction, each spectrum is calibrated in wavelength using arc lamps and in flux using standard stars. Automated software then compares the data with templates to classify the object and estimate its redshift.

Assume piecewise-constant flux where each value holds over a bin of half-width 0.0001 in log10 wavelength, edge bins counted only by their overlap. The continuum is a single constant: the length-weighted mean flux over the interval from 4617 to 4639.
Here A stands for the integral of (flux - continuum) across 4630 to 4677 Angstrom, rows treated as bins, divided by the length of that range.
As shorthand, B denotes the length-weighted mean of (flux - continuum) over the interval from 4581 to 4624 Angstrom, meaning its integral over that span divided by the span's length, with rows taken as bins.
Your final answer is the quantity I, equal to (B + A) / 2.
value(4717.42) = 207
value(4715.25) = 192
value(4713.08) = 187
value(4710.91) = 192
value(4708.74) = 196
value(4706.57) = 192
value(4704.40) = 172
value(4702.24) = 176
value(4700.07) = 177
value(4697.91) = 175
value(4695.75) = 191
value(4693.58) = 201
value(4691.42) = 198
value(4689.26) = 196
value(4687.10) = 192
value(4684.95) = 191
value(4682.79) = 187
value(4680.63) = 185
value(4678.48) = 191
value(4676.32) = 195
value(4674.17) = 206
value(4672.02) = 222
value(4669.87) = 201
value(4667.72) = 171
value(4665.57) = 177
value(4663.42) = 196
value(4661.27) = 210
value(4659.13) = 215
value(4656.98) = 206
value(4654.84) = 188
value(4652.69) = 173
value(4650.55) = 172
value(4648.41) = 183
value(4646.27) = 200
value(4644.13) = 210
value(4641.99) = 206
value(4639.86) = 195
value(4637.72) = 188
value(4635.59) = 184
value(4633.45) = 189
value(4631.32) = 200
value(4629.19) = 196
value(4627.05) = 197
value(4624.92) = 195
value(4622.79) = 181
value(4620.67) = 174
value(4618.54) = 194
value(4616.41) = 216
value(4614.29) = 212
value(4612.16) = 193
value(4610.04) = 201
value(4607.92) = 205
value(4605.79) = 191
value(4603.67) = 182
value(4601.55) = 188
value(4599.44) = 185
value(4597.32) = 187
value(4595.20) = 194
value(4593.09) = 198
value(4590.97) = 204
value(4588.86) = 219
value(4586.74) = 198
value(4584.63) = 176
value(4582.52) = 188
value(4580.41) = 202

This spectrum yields 4.3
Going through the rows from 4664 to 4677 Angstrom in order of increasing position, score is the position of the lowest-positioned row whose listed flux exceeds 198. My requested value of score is 4669.87 Angstrom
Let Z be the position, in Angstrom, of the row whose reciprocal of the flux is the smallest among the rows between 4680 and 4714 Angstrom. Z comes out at 4693.58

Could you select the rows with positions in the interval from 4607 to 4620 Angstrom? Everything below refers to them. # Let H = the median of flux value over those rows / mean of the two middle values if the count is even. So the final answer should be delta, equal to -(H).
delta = -203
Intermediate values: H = 203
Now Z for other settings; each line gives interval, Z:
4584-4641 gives 4588.86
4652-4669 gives 4659.13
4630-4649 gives 4644.13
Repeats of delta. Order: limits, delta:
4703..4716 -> -192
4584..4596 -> -198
